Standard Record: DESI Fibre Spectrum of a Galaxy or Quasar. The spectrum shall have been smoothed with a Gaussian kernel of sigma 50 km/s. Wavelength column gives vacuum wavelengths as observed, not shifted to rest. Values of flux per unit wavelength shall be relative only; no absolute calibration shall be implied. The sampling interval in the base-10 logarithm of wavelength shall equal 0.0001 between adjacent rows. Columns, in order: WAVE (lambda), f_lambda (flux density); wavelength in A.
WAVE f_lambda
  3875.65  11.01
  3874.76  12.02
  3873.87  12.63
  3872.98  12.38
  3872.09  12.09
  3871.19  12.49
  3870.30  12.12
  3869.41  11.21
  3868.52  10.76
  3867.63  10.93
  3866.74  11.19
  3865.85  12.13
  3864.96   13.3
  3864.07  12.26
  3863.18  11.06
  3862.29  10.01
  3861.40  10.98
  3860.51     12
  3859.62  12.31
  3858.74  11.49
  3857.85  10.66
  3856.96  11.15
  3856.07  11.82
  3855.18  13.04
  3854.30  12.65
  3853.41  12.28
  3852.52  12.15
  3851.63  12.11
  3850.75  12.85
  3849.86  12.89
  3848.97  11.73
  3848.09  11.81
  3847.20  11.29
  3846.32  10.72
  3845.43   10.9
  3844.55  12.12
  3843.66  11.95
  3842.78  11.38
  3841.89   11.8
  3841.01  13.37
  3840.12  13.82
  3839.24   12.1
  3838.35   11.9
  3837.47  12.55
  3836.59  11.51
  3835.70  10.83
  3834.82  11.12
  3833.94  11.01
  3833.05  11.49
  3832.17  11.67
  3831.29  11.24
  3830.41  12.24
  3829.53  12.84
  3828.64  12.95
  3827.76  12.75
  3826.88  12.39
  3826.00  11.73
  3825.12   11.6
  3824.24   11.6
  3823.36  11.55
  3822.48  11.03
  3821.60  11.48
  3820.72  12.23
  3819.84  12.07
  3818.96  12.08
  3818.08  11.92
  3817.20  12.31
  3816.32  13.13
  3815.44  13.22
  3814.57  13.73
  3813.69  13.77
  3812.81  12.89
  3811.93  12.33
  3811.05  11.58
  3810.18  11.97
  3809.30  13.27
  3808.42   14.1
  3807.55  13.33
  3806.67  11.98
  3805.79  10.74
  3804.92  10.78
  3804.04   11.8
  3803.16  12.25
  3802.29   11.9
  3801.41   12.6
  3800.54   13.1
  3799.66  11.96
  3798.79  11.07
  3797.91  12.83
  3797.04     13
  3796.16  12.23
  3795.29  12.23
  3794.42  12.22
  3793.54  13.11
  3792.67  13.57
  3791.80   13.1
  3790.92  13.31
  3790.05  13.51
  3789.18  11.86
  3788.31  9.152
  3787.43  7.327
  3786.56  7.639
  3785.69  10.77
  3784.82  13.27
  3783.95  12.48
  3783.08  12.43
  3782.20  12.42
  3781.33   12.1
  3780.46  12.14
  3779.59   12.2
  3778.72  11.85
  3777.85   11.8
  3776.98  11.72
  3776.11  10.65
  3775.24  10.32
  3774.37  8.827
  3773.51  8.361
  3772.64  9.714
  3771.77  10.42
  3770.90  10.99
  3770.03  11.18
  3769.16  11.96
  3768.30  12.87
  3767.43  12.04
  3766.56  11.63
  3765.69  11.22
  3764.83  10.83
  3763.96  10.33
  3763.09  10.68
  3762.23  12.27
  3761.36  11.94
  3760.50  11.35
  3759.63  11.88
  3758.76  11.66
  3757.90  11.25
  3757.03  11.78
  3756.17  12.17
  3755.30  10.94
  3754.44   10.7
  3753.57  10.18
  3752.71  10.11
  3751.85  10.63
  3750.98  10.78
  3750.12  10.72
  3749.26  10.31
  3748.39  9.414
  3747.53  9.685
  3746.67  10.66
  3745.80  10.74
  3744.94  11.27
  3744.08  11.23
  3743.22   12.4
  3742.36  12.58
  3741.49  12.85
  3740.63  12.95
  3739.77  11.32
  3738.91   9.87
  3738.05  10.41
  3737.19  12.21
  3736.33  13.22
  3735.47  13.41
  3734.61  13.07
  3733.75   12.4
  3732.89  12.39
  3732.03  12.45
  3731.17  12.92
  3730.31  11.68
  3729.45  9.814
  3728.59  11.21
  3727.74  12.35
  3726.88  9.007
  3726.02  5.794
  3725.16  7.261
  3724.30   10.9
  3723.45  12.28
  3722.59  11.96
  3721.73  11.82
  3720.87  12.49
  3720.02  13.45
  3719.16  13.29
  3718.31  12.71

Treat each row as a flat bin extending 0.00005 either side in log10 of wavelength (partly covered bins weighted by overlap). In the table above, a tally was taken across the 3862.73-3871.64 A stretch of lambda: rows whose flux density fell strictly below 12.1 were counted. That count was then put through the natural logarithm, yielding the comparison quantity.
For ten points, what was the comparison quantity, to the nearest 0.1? 1.6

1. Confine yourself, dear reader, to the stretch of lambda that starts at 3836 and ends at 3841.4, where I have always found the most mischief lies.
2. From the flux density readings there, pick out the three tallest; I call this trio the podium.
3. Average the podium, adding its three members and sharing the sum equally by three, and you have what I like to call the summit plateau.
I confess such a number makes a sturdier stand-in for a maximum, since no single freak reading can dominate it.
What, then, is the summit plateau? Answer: 13.2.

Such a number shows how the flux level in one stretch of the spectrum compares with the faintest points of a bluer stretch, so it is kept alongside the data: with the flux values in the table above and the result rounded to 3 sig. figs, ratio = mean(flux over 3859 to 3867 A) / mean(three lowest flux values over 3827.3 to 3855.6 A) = 1.08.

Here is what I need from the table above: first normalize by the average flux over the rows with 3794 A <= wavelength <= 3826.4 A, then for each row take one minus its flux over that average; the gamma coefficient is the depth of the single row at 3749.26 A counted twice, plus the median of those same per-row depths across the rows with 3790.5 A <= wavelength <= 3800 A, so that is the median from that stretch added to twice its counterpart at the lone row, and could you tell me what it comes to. 0.27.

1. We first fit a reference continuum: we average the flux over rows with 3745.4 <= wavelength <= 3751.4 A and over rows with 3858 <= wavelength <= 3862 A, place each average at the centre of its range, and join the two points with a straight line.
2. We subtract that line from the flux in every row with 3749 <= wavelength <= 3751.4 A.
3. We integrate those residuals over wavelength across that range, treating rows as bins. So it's 0.7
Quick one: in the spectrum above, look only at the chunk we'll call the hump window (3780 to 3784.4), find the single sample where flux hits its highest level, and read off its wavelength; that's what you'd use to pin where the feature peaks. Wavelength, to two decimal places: 3783.95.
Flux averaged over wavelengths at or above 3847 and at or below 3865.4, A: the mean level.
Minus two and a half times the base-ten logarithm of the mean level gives -2.689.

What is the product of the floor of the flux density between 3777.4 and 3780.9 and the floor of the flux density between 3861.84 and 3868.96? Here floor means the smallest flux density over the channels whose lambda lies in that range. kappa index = 118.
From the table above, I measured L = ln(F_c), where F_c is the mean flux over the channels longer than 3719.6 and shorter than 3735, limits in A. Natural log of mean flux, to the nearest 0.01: 2.42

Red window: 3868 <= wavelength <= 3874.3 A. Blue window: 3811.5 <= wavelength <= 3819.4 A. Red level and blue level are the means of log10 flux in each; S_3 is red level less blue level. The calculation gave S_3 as -0.03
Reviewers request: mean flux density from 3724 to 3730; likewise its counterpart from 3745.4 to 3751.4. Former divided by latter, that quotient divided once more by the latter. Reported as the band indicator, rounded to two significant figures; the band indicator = 0.089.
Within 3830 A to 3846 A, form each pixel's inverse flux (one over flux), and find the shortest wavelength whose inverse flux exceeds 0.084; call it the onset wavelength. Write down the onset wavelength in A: 3831.29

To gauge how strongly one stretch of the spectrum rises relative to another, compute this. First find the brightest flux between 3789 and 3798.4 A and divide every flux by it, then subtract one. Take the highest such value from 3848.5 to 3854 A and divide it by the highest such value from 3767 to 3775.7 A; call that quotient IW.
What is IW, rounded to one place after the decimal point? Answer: 1.0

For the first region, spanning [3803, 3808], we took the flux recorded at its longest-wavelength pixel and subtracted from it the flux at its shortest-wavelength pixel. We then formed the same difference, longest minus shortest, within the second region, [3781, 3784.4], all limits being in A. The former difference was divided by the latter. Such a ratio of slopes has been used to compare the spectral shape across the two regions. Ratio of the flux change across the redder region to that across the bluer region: 2.8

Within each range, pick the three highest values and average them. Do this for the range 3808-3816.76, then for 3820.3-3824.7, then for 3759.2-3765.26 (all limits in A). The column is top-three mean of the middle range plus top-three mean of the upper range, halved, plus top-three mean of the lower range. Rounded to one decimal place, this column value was 24.9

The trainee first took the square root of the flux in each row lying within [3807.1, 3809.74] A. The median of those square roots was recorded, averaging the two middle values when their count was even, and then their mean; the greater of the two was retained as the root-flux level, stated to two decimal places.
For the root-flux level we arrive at 3.68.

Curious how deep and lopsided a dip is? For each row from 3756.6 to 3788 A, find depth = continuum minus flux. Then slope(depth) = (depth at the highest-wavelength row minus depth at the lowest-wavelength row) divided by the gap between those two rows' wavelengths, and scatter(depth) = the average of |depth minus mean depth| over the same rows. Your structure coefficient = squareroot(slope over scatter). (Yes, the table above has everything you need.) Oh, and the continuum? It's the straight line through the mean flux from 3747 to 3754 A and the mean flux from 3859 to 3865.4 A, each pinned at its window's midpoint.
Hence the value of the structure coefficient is 0.39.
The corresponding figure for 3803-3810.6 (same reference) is 0.25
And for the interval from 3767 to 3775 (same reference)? 0.62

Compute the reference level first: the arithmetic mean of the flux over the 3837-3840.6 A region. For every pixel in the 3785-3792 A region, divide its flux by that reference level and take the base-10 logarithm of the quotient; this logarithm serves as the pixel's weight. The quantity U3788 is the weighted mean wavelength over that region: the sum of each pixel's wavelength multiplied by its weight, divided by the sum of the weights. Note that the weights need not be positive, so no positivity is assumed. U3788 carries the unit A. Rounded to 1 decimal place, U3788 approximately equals 3786.8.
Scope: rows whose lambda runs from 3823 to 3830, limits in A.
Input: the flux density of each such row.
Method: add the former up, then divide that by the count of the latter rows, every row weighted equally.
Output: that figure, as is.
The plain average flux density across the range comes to 12.2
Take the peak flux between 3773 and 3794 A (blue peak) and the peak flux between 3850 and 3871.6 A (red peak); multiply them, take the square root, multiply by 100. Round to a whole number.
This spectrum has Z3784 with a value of 1343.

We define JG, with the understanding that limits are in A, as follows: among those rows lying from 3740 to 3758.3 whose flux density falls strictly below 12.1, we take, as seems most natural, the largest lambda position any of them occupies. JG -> 3757.90 A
